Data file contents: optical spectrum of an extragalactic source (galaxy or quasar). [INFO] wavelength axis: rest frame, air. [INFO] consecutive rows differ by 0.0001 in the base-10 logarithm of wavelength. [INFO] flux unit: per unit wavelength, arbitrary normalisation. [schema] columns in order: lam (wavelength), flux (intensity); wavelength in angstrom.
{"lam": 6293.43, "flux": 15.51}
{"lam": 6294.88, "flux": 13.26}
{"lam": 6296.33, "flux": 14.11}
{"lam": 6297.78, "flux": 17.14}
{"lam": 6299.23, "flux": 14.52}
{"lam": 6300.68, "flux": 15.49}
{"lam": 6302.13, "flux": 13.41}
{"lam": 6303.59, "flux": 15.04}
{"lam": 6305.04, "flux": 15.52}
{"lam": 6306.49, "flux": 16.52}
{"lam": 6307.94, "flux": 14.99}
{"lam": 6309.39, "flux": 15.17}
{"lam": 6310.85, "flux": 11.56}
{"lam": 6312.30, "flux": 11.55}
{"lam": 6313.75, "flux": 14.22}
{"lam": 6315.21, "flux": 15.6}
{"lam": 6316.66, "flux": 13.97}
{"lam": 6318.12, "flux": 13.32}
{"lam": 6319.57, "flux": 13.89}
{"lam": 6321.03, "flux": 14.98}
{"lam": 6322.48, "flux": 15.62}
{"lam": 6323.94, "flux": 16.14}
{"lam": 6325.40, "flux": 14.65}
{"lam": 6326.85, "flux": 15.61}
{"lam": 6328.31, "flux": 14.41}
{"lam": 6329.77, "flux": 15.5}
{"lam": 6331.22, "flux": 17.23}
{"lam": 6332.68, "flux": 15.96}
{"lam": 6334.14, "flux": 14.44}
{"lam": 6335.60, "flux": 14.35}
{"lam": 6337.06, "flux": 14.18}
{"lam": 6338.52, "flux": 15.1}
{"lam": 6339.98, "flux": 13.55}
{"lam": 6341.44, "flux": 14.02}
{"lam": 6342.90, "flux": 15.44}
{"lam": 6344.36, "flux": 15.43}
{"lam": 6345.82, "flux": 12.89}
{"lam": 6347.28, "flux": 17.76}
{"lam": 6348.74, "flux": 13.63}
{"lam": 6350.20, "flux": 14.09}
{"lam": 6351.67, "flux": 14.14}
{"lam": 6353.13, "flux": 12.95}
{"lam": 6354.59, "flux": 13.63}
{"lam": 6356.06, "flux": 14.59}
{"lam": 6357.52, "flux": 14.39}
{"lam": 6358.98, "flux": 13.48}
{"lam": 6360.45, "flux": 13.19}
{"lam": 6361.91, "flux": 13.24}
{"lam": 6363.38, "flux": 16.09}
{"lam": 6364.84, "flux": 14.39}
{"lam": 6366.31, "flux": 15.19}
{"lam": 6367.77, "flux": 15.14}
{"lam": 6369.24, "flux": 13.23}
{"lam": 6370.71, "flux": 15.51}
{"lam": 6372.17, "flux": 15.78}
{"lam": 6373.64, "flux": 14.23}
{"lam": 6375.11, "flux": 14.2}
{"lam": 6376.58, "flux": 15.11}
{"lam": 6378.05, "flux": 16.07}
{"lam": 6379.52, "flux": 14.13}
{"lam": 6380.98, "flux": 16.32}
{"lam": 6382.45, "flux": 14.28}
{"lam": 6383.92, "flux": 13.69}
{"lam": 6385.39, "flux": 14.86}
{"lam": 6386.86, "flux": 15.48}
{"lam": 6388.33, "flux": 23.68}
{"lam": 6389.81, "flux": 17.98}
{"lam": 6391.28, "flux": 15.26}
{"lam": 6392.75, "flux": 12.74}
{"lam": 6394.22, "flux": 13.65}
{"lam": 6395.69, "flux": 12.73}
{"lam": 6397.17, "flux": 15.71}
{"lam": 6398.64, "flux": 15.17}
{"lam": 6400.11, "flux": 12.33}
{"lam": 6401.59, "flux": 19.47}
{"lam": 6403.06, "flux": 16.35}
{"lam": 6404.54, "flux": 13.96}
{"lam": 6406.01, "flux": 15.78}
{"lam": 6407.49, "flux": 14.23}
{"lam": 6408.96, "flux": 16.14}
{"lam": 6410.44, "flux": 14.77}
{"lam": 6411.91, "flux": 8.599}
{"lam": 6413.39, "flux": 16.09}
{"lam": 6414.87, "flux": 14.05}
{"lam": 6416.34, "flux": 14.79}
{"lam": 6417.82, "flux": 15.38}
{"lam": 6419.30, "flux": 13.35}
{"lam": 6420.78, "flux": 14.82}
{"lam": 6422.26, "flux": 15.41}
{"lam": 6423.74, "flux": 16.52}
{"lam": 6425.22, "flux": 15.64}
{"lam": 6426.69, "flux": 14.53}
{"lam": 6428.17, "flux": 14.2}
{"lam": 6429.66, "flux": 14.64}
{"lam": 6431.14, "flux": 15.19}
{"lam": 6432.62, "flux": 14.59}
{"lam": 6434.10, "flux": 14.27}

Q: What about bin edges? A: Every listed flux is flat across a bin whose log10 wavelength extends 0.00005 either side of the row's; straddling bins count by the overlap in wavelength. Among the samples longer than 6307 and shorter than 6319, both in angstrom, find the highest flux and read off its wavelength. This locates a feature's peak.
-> 6315.21 angstrom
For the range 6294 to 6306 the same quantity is 6297.78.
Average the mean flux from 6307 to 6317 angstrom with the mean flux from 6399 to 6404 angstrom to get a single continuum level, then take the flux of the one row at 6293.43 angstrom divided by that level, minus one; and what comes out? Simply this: 0.04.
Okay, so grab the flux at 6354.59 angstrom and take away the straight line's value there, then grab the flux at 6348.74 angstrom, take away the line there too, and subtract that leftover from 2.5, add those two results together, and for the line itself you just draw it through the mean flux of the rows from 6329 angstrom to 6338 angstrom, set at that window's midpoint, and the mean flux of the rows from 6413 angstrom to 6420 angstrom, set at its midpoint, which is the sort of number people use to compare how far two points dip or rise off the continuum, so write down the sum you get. 2.5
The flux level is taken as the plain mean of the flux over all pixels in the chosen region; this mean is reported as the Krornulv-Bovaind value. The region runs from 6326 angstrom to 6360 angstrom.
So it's 14.6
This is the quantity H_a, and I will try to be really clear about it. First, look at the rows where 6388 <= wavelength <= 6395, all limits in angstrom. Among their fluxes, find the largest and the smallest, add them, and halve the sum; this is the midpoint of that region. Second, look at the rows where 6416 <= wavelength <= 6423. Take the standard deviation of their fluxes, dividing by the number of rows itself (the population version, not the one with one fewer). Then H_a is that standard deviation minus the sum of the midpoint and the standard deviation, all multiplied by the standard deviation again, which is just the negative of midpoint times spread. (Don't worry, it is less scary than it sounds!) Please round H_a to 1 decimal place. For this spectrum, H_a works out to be -13.6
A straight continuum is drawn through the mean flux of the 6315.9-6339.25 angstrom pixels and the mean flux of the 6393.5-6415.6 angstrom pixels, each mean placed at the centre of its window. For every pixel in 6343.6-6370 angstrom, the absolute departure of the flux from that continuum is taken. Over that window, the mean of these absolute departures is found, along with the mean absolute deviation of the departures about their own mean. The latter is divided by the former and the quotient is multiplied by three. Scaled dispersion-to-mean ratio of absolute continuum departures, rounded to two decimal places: 1.53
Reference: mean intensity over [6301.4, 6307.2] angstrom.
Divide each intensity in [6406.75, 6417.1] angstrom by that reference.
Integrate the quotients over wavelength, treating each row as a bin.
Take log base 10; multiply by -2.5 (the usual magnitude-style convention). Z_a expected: -2.46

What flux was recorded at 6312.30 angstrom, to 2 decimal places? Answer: 11.55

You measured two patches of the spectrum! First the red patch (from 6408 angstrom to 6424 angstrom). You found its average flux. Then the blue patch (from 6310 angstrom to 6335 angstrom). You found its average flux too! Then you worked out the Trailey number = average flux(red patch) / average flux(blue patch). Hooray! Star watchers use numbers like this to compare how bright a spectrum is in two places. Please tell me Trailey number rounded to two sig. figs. 0.99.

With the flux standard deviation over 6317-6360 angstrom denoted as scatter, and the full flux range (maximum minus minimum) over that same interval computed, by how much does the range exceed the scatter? 3.7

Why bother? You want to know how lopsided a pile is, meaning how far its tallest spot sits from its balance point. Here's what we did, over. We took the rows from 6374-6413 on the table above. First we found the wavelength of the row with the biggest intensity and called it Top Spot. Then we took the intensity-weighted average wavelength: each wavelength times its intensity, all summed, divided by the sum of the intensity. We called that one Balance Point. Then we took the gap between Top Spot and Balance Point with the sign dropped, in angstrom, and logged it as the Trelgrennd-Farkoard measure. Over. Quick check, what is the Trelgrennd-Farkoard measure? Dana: 4.8 angstrom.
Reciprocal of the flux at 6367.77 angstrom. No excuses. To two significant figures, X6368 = 0.066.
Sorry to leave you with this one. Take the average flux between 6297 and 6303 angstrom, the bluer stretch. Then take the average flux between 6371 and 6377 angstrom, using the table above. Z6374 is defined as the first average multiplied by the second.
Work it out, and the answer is 225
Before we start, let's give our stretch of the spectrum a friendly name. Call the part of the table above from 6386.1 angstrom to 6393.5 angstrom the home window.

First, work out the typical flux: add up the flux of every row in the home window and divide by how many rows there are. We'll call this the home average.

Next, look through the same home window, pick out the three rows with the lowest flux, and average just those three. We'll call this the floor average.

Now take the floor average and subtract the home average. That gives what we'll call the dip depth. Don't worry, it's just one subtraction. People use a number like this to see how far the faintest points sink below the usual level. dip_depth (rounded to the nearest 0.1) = -2.5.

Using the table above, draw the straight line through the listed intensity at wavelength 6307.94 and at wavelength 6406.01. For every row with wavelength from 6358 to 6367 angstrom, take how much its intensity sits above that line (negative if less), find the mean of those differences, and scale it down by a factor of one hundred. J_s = -0.0117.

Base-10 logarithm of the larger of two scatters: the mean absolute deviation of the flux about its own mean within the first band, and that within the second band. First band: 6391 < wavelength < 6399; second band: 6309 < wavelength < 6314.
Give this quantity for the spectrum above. 0.2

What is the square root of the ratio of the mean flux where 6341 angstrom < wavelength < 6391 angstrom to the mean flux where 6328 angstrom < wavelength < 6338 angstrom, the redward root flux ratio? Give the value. 0.993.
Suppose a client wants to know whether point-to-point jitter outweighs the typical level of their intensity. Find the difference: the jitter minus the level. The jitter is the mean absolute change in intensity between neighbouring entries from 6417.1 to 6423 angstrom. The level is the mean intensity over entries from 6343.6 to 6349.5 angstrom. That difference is -13.6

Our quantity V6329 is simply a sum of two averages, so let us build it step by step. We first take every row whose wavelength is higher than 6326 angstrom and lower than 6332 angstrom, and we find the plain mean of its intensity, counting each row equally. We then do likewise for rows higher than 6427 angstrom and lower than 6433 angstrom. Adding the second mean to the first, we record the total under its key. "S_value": 30.3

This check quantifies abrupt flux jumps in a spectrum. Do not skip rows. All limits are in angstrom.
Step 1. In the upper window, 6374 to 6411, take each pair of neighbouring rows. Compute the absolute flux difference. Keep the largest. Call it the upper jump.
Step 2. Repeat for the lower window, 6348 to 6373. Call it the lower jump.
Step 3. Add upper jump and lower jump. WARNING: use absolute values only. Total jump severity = 11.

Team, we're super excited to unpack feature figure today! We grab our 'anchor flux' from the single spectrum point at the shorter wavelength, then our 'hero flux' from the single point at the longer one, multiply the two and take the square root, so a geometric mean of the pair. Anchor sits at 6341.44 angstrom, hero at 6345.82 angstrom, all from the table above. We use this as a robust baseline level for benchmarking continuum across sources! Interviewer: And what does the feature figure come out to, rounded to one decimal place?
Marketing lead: 13.4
